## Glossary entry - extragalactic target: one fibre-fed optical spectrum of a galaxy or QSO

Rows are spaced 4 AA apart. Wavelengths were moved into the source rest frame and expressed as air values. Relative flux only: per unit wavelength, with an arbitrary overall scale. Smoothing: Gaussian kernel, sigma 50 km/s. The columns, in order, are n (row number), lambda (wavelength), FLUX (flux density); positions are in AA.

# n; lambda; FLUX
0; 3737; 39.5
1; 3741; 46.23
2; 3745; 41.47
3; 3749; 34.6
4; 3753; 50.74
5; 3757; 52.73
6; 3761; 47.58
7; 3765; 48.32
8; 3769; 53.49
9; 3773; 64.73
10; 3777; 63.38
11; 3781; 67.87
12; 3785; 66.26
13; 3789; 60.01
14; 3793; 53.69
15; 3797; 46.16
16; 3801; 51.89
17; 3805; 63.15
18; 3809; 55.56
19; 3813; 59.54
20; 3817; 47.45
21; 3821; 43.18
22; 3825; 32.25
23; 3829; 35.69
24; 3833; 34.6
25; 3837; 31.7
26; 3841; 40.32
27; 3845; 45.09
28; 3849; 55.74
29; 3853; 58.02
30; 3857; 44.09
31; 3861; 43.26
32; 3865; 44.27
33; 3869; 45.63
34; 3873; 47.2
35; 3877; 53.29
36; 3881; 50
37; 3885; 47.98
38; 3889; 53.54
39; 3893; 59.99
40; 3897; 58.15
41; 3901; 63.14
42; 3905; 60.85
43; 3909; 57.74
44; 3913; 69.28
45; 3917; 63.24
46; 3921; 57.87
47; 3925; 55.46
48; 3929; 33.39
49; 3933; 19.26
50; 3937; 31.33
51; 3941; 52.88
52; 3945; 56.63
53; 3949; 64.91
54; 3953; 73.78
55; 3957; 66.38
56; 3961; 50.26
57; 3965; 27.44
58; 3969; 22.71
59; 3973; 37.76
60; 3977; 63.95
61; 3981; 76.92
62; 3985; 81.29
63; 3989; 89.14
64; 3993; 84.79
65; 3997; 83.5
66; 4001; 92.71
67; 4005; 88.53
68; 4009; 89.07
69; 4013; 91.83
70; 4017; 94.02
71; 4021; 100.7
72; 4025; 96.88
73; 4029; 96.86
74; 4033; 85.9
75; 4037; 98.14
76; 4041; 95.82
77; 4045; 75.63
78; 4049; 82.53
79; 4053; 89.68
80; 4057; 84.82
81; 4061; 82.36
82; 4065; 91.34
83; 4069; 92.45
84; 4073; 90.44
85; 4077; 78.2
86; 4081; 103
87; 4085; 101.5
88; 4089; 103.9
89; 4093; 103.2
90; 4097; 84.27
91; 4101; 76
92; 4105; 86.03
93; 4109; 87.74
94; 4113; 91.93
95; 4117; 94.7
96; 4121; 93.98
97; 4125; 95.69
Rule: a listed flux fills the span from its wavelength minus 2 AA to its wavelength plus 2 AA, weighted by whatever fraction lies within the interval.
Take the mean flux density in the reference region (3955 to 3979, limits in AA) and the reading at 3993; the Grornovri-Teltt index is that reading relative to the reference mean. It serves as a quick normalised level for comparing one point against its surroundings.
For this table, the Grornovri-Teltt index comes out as 1.9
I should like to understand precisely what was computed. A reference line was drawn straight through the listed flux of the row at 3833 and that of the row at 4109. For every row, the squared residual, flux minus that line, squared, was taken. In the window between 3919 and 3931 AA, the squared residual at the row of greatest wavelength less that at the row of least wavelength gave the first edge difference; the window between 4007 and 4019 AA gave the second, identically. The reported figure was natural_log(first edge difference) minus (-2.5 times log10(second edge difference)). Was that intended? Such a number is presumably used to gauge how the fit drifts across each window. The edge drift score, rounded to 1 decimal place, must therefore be 11.3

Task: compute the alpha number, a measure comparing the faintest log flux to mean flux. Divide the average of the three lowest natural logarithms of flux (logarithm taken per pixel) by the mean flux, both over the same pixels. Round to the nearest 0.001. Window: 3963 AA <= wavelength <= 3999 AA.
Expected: 0.053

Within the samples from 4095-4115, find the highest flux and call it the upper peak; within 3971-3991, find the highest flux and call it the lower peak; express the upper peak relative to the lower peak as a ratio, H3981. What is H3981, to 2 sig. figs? 1.0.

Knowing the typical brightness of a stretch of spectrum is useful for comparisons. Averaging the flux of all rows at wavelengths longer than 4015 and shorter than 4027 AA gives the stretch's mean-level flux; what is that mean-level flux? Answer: 97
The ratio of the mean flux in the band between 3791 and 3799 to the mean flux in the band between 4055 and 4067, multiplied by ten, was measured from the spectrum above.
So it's 5.8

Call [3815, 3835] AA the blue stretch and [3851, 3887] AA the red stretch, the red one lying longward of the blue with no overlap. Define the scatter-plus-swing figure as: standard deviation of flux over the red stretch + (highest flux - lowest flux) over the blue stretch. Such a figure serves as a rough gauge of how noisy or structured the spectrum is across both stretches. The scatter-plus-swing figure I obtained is 20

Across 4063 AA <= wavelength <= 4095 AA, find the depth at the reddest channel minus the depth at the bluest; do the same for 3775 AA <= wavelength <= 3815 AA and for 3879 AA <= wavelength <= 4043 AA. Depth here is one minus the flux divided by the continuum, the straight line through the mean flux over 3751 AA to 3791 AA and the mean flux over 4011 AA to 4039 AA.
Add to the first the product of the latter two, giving -0.12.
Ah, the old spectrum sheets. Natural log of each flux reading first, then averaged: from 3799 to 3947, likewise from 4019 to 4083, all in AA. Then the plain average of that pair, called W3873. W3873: 4.2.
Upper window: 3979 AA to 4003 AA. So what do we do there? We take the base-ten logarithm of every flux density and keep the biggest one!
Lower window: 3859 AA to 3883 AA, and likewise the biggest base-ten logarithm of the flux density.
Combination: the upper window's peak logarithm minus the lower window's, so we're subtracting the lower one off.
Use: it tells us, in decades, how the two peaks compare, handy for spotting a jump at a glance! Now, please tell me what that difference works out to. 0.24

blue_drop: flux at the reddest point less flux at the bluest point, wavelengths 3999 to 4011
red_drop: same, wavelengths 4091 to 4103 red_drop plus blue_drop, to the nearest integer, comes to -31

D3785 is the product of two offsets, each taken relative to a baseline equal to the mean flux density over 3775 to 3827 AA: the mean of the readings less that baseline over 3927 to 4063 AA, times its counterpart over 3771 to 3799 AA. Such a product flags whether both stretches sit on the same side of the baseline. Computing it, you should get 100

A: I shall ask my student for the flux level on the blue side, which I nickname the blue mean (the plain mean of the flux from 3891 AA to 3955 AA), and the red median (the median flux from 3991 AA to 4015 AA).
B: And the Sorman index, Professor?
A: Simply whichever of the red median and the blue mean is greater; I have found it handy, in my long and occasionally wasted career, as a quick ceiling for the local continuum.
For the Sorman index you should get 88.8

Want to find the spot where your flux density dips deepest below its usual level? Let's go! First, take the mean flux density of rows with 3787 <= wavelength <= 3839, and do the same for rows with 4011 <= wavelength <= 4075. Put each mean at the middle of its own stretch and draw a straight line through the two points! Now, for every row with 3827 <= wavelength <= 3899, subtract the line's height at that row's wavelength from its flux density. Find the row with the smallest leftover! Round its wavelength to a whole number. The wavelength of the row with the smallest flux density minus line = 3837 AA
